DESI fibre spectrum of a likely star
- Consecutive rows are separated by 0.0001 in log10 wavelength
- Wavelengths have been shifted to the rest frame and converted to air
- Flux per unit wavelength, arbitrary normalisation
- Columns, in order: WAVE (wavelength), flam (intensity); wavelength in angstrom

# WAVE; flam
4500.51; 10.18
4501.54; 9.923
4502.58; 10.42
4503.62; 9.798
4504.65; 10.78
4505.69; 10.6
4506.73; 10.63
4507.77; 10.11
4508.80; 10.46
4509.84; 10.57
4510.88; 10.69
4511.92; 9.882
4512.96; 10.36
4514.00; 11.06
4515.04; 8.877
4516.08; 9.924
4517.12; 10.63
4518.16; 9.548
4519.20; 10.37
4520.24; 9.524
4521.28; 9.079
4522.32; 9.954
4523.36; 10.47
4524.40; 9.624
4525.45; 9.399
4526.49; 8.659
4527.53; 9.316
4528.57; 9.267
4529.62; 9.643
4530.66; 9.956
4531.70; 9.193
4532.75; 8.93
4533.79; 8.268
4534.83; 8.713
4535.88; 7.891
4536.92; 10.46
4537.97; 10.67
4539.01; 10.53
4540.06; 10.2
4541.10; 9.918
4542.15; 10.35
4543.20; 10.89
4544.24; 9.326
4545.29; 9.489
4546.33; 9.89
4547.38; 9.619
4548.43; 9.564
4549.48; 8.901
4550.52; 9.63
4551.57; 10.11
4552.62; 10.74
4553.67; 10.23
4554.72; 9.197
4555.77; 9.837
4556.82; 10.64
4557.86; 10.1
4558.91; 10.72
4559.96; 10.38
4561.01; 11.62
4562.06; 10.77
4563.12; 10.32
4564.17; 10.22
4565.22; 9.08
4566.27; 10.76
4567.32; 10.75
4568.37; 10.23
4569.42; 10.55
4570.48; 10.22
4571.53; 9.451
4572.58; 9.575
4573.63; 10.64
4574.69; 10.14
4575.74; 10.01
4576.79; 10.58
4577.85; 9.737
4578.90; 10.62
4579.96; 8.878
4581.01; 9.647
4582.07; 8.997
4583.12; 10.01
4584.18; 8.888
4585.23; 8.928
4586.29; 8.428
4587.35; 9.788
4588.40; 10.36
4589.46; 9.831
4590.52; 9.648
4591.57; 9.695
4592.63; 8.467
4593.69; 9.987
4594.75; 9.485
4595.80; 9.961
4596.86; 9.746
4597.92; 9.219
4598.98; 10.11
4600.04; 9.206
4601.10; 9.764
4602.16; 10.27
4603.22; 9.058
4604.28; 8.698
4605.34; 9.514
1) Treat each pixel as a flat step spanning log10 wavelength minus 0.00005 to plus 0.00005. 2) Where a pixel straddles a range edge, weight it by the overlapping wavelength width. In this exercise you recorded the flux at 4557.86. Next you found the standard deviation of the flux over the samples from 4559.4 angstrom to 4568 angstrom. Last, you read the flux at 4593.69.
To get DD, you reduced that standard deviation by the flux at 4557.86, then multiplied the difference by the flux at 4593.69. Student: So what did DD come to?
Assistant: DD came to -94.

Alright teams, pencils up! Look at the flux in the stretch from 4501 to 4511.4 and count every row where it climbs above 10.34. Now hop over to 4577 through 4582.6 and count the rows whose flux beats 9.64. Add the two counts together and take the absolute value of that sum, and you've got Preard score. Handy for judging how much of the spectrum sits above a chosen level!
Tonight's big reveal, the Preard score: 10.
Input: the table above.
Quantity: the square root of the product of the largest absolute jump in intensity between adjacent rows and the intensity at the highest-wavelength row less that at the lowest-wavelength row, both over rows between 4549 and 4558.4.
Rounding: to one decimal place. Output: 1.1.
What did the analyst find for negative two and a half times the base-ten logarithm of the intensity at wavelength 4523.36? -2.55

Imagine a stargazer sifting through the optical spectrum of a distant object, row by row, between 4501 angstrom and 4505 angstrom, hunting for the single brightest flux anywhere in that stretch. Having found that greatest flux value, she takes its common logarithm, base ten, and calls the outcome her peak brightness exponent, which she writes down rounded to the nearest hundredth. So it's 1.03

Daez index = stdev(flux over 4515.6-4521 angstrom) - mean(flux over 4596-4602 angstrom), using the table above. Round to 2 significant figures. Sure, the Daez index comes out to -9.2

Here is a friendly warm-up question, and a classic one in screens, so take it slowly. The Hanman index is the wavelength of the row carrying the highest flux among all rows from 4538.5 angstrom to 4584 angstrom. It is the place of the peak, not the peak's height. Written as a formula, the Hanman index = 4561.01 angstrom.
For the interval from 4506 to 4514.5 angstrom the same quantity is 4514.00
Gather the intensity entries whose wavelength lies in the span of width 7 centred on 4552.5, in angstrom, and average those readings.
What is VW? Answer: 9.8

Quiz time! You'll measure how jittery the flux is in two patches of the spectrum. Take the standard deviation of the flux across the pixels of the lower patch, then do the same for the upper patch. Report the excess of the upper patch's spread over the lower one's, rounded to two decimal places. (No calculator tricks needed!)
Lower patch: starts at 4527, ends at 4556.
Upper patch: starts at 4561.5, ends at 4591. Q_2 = -0.06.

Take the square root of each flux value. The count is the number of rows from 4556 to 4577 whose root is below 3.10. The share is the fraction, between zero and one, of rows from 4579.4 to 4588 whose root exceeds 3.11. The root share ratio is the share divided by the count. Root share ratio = 0.08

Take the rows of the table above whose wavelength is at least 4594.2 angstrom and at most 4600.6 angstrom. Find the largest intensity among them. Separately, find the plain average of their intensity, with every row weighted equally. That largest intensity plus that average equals 19.7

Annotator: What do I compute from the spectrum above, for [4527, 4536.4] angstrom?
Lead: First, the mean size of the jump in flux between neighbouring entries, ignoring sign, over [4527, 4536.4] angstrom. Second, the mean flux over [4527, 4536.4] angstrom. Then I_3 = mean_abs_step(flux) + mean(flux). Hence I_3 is 9.48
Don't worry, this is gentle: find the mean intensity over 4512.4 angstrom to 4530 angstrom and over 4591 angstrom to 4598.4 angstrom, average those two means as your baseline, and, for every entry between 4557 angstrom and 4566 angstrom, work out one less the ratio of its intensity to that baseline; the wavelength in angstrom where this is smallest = 4561.01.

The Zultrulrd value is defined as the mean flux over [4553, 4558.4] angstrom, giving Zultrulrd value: 10.0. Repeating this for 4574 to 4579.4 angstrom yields 10.2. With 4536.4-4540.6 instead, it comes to 10.5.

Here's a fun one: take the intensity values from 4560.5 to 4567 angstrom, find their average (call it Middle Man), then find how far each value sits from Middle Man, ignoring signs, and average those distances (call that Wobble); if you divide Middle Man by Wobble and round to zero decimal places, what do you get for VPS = 18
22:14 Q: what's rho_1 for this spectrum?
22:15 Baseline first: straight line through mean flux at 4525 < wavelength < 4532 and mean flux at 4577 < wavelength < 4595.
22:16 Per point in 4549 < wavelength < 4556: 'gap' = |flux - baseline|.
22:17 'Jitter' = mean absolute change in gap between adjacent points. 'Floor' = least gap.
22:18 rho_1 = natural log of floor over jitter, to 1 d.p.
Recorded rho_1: -0.7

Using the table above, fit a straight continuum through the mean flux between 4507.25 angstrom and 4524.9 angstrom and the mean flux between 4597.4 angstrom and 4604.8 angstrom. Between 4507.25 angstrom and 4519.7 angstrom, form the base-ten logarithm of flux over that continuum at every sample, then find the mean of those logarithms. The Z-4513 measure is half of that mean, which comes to 0.002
